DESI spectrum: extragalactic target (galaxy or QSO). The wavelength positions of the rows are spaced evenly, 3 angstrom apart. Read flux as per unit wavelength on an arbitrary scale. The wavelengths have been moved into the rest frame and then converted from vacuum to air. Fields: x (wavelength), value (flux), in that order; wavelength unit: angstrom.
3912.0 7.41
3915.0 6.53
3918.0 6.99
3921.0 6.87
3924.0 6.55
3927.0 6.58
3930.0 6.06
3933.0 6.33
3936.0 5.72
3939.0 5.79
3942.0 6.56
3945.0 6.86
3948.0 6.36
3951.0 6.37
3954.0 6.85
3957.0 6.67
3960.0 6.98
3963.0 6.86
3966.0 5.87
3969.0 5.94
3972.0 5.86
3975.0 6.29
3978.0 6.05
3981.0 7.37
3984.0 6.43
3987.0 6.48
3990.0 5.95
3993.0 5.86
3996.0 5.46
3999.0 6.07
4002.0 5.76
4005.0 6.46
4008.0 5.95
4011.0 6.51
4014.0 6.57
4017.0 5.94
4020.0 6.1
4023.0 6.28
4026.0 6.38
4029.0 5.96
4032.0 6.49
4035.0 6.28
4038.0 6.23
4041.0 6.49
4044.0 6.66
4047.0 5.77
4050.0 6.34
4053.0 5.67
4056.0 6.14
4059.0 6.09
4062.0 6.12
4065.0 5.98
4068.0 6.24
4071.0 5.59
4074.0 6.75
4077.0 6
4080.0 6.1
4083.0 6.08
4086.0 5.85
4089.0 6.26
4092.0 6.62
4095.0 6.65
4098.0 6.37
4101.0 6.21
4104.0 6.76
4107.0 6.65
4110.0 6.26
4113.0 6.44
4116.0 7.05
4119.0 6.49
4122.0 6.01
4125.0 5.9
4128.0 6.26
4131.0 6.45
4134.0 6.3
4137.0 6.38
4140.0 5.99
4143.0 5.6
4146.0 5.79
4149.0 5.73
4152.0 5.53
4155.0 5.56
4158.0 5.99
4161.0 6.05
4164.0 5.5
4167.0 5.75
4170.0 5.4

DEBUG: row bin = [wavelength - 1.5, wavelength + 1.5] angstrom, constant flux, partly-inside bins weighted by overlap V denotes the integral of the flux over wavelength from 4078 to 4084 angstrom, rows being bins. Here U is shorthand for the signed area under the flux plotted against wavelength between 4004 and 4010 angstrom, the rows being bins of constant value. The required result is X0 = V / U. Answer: 0.98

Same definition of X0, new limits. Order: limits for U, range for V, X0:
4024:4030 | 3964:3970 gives 0.97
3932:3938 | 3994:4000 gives 0.96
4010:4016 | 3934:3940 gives 0.89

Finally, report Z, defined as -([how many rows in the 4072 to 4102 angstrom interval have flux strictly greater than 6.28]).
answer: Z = -4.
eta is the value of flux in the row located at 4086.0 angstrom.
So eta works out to 5.85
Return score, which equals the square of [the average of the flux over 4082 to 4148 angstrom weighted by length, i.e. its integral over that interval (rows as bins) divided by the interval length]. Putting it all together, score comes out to 39.5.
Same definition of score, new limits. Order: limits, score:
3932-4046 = 39.5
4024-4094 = 38.2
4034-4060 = 38.3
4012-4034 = 39.1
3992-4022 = 36.9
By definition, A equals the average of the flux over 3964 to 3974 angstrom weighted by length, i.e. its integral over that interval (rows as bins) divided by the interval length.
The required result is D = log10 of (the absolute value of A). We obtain 0.775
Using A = 6.0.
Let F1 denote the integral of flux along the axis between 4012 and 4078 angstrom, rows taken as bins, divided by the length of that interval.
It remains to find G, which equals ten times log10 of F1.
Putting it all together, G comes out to 7.92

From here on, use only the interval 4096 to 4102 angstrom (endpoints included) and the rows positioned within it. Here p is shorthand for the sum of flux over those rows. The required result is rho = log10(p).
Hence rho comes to 1.100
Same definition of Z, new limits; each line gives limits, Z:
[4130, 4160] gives -3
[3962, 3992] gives -5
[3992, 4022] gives -3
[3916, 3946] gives -7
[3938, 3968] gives -8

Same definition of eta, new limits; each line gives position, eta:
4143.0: 5.6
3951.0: 6.37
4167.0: 5.75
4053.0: 5.67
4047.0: 5.77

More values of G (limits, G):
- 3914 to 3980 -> 8.07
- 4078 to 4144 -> 8.00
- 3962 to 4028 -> 7.92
